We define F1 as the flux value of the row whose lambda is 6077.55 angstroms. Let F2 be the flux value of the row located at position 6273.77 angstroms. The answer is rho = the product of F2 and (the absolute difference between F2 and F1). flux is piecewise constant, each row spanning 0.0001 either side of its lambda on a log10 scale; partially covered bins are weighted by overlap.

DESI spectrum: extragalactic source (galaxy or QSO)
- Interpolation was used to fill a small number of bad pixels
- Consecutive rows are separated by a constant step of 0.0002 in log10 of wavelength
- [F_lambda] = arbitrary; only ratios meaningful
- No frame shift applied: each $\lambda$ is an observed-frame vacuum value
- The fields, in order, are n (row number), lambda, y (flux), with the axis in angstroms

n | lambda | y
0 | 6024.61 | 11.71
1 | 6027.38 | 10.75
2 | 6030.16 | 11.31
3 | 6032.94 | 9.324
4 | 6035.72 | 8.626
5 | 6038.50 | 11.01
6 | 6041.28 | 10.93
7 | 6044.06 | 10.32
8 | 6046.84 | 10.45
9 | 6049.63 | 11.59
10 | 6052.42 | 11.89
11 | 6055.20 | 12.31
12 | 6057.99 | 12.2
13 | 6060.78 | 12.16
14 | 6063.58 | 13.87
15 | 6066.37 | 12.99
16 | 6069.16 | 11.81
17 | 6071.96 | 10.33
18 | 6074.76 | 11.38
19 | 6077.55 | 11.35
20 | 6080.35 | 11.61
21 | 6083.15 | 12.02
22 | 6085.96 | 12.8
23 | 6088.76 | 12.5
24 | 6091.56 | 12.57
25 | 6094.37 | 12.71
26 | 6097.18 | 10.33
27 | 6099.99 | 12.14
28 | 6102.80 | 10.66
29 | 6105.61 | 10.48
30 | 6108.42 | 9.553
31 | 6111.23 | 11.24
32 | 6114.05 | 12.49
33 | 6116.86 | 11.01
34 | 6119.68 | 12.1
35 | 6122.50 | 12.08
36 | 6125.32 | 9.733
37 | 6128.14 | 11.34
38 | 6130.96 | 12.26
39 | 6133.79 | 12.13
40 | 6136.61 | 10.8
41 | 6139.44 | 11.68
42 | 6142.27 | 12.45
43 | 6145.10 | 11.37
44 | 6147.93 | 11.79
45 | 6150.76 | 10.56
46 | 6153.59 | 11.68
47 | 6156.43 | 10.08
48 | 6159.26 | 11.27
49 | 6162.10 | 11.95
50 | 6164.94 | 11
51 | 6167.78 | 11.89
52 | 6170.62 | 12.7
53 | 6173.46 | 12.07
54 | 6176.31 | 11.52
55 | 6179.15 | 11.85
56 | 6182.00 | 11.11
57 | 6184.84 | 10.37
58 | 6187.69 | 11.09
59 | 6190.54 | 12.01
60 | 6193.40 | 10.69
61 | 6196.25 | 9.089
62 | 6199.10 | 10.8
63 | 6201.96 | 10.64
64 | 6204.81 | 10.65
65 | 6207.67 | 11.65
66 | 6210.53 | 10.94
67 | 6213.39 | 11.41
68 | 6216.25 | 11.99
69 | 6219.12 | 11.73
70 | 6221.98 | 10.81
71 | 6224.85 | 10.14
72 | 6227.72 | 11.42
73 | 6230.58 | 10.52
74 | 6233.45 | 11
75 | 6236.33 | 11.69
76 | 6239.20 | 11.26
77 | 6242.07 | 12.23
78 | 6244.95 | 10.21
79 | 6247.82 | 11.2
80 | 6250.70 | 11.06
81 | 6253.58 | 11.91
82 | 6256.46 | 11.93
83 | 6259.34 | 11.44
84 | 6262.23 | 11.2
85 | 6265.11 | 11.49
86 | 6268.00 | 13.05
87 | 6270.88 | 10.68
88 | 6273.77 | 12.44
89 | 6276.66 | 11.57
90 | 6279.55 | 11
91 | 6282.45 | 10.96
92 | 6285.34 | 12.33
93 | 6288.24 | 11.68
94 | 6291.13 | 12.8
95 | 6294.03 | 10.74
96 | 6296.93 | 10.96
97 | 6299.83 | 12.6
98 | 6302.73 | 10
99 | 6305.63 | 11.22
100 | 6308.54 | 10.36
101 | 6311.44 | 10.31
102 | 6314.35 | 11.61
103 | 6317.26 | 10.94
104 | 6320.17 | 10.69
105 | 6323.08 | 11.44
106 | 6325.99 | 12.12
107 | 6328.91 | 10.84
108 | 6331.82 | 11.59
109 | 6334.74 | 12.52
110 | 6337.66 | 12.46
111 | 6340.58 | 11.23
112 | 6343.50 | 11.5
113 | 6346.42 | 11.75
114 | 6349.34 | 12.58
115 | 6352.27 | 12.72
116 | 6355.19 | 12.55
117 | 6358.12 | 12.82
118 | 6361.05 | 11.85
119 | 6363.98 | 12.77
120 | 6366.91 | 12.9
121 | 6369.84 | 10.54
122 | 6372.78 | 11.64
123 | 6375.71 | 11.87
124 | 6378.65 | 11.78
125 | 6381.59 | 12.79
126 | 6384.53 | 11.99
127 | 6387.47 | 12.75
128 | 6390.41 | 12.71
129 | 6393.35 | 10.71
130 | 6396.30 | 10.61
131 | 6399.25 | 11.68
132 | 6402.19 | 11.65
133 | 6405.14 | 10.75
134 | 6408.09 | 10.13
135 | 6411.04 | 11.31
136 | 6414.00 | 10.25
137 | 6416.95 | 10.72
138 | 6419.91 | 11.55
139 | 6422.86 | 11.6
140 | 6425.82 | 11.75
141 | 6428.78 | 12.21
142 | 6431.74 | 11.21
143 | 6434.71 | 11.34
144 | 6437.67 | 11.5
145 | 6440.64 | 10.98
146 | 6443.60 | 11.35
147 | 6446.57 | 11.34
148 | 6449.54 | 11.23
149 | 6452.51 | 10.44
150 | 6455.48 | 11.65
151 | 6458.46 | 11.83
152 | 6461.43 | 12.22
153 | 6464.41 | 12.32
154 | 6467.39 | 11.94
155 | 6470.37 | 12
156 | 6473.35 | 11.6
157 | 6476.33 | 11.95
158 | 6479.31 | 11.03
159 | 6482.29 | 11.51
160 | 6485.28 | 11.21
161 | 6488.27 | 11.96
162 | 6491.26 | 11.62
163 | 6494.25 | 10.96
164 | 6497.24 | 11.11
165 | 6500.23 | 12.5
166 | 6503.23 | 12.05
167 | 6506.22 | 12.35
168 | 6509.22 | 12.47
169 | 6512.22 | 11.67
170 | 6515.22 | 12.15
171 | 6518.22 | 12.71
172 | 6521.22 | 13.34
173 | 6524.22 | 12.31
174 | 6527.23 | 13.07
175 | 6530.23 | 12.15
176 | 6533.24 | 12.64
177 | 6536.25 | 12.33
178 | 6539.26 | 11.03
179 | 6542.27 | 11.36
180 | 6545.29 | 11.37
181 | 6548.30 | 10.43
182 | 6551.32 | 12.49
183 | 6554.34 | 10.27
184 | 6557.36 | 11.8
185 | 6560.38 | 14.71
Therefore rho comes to 14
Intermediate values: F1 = 11.35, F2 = 12.44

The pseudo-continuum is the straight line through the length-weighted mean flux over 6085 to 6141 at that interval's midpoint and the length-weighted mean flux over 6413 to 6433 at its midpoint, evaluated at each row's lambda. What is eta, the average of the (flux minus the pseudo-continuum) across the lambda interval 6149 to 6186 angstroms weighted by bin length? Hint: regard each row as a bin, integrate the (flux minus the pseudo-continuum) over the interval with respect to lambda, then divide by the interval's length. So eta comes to -0.09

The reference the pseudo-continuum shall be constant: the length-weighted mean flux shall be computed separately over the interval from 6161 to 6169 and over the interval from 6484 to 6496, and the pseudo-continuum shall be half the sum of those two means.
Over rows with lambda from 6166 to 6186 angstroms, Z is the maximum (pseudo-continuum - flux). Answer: 1.14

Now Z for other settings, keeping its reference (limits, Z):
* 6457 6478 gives -0.09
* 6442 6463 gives 1.07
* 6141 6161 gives 1.43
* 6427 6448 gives 0.53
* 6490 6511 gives 0.55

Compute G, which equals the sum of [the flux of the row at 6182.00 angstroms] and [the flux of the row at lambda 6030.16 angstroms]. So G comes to 22.4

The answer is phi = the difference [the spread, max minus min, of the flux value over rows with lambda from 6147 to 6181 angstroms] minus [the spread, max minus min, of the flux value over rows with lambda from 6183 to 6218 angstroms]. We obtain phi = -0.3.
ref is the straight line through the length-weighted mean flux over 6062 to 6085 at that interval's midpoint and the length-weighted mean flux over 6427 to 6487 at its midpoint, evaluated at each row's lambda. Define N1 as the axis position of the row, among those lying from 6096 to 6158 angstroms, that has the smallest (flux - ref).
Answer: 6108.42 angstroms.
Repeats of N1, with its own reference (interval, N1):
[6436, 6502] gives 6452.51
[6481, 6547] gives 6494.25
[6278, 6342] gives 6302.73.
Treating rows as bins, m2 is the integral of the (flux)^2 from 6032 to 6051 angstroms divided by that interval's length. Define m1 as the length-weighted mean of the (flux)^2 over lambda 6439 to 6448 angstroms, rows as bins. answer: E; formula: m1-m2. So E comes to 18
